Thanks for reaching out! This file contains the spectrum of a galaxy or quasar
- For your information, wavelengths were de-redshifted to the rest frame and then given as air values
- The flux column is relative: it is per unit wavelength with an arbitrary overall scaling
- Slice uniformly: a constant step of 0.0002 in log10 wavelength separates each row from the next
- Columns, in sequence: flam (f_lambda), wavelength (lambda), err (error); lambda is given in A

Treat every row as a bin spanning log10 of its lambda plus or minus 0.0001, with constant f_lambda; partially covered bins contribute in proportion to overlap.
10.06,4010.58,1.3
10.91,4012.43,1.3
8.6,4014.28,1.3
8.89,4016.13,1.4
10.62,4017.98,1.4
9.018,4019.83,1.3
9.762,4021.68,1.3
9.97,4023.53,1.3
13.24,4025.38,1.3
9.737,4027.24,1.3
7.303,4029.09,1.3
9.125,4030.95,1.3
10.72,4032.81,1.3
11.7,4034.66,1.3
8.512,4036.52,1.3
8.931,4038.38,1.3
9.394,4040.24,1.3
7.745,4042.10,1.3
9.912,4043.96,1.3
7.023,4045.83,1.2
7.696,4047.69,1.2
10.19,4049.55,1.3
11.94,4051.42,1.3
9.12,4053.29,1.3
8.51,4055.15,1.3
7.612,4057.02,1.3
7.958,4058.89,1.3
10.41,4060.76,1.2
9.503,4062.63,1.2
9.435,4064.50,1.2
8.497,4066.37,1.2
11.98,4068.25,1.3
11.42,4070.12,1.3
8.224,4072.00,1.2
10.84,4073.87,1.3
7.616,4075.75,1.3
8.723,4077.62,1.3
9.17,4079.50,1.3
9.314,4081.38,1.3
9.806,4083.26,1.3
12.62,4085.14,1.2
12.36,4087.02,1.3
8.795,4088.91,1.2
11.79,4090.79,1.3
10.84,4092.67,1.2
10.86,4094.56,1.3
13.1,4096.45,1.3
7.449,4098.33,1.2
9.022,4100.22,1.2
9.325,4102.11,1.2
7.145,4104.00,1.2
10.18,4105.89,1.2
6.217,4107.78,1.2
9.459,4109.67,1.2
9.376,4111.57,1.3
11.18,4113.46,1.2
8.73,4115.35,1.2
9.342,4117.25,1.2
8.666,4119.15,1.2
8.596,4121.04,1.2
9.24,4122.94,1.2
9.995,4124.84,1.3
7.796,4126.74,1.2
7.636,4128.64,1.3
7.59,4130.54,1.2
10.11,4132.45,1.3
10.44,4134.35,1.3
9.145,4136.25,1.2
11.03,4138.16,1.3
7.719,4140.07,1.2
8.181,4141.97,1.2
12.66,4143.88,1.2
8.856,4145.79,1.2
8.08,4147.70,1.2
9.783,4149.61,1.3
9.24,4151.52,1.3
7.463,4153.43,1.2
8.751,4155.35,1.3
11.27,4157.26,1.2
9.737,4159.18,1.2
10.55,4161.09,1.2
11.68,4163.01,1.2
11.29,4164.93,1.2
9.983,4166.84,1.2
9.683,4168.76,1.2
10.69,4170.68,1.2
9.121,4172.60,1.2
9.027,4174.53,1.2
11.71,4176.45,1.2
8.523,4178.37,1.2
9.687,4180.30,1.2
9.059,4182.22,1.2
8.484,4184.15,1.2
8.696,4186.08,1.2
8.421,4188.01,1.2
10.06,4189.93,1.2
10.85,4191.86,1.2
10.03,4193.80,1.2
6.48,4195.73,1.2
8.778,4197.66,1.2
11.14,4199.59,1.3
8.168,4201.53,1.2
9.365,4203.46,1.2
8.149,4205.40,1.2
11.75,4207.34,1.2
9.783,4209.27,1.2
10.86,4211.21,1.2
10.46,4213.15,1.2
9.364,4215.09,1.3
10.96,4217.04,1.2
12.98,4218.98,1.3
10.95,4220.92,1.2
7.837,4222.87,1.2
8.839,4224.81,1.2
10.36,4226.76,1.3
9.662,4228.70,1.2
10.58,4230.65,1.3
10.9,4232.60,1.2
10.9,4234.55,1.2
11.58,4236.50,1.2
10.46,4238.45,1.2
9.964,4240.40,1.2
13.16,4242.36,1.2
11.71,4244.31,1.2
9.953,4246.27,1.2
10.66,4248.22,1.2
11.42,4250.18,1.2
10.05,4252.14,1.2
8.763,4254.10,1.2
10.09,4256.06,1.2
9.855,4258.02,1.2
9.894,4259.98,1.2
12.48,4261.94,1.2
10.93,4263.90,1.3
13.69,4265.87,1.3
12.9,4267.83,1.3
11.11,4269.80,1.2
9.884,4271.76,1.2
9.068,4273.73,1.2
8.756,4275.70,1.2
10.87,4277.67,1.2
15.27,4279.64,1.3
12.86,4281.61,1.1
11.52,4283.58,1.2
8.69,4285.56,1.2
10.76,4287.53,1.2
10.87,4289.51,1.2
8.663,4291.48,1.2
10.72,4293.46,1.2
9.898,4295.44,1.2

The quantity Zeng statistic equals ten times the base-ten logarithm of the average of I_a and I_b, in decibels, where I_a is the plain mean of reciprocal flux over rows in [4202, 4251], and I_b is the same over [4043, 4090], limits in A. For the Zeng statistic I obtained -9.91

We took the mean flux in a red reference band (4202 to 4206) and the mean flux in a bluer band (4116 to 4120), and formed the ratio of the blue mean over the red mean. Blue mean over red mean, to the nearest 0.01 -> 1.03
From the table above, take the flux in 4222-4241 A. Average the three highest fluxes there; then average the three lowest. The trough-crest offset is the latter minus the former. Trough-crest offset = -2.3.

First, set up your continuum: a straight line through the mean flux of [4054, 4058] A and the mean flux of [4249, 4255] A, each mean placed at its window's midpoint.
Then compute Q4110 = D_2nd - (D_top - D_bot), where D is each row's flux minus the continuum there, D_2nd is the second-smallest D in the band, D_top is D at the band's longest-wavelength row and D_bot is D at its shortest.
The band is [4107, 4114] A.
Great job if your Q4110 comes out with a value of -4.2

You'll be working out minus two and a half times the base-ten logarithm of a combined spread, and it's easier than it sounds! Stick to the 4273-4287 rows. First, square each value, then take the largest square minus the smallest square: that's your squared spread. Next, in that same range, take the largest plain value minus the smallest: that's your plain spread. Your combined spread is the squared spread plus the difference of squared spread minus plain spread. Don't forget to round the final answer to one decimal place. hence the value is -6.2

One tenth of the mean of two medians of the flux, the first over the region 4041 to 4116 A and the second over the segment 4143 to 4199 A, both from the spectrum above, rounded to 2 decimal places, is 0.95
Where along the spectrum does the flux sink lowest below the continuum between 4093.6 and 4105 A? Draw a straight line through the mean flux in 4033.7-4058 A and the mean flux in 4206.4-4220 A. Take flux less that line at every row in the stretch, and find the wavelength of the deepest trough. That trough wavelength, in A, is 4104.00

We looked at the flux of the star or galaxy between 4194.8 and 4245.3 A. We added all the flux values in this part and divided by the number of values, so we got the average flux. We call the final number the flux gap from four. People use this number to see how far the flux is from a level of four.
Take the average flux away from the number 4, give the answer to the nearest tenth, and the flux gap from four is -6.2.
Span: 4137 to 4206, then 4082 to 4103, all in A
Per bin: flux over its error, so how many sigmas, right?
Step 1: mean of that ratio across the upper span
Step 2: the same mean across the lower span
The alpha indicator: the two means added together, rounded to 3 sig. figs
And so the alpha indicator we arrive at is 16.3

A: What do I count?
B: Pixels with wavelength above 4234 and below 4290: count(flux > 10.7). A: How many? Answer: 16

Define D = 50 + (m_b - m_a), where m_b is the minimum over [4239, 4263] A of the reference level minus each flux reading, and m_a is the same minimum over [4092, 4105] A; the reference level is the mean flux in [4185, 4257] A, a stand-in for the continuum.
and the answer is 49.9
